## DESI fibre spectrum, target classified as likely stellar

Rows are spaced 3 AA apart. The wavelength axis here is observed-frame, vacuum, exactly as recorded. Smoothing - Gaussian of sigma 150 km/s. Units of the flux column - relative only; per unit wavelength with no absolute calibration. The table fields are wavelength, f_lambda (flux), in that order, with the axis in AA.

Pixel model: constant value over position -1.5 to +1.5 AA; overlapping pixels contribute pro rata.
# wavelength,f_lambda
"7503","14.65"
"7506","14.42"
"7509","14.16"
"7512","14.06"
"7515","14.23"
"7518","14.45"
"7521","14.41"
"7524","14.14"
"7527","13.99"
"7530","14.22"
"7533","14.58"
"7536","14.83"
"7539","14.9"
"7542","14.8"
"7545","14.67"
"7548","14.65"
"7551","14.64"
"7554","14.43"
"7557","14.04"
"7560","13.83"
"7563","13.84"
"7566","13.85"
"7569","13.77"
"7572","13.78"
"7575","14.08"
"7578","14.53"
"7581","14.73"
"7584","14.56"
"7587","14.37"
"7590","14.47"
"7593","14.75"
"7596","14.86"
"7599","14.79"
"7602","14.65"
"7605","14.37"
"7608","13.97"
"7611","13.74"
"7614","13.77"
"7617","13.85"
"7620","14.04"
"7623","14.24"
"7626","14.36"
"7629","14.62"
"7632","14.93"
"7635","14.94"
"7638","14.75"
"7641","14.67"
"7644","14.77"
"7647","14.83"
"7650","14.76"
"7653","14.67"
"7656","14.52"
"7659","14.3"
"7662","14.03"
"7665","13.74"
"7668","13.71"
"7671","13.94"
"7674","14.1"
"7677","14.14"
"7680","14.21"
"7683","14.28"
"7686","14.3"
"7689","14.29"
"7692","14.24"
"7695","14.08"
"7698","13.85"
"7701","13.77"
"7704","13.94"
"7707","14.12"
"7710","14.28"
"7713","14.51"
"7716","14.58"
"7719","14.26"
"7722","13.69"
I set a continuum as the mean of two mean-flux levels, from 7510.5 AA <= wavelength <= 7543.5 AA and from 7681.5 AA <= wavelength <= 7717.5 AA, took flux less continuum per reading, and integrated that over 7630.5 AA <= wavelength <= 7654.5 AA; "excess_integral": 12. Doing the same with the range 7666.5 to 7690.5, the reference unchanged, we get -4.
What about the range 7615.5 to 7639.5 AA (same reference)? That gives 4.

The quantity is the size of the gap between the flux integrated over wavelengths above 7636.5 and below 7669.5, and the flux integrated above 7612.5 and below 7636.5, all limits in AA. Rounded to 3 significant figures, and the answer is 132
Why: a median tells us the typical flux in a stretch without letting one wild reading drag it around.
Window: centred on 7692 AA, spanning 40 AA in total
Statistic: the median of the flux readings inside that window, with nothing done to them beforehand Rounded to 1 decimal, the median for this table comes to 14.1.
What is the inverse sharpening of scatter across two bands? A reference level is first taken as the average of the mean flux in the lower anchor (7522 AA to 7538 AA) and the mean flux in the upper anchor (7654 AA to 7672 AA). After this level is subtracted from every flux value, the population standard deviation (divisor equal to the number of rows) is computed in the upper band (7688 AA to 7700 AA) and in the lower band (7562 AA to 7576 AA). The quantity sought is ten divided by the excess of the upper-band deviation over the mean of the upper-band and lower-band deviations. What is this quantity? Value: 339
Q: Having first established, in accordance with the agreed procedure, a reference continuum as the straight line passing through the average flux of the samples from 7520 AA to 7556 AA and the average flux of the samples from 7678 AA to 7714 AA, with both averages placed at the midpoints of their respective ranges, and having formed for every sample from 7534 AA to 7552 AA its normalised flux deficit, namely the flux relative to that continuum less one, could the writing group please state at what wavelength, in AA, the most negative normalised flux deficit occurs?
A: 7551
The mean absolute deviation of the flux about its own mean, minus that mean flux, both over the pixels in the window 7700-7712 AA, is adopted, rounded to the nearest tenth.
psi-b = -13.9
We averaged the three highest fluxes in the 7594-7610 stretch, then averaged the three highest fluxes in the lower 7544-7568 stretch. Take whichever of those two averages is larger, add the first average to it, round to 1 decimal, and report 29.5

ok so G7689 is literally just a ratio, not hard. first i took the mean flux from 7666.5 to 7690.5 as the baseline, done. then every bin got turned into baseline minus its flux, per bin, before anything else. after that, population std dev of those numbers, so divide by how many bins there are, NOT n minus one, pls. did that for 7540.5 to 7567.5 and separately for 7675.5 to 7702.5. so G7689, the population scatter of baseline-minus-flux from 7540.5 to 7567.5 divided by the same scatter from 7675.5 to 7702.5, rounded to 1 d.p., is 2.1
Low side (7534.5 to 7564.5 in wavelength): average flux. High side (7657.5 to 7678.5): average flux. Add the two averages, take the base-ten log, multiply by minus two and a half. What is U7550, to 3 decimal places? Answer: -3.635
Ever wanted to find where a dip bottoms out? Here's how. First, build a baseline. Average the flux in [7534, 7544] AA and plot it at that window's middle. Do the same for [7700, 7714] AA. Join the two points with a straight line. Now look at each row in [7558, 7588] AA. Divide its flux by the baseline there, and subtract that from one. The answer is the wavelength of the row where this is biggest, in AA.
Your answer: 7569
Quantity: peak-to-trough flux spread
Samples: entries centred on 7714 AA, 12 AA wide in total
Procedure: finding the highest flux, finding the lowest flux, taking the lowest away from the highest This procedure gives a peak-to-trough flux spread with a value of 0.32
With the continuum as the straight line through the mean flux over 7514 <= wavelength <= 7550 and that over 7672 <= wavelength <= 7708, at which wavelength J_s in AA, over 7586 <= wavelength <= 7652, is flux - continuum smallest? 7611 AA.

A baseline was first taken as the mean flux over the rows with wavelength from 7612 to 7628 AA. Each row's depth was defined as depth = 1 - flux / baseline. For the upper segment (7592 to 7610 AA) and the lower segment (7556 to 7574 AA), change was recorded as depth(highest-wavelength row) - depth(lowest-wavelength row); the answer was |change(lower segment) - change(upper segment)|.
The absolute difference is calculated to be 0.037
